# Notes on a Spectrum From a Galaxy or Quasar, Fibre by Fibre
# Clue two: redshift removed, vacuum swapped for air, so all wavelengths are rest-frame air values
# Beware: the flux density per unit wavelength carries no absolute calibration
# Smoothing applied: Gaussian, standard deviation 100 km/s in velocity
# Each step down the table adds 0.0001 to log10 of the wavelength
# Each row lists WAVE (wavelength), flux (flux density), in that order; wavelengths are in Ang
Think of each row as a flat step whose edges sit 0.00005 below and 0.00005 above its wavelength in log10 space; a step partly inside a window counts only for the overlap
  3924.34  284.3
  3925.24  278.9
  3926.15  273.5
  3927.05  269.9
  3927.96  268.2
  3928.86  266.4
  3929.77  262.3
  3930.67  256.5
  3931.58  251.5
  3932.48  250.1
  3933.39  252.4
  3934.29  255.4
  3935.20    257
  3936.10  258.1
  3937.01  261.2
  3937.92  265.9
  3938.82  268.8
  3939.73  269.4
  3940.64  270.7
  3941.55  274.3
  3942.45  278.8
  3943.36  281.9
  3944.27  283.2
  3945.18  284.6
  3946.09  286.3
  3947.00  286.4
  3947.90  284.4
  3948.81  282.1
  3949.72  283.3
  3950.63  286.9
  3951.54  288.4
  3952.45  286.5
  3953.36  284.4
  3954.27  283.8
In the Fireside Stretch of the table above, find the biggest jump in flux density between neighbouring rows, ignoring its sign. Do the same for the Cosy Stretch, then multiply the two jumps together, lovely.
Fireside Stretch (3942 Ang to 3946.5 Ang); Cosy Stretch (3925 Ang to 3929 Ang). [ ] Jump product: 17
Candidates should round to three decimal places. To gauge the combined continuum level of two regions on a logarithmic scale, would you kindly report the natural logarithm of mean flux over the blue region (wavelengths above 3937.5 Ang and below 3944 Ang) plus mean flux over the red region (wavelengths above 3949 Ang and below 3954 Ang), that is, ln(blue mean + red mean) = 6.326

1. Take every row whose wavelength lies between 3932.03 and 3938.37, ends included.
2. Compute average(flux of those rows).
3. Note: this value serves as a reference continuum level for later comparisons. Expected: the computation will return 257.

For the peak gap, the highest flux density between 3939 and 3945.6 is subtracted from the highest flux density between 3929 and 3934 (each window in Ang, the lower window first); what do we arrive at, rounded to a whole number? -22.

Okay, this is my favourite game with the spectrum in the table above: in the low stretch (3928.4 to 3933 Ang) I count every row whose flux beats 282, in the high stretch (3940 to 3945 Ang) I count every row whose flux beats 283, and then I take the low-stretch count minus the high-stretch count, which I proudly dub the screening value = -1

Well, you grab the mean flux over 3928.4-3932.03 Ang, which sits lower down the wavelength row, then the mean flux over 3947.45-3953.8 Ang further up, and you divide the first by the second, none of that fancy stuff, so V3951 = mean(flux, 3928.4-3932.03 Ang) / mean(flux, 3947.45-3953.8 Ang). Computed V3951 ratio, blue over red 0.909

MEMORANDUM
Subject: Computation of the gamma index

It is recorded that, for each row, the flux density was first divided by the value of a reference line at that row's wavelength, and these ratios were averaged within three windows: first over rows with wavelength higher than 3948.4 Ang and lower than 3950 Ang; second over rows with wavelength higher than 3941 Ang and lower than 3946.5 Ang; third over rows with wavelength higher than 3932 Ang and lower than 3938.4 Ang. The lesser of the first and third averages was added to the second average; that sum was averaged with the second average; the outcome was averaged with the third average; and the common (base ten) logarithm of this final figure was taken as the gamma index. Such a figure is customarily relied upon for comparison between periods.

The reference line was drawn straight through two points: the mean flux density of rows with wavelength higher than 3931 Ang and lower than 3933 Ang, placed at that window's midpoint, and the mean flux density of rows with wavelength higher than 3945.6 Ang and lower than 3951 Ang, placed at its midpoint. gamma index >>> 0.099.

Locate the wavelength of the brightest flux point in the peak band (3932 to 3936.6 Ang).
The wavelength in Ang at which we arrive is 3936.10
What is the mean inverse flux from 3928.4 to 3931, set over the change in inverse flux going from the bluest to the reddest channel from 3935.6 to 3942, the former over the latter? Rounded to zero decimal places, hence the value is -17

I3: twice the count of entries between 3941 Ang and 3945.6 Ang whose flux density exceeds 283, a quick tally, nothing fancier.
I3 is 4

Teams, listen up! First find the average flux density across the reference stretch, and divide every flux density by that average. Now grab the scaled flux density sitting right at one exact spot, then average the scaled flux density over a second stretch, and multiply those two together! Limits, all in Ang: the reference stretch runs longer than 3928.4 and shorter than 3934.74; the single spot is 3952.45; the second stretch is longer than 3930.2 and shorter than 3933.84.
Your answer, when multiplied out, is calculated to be 1.10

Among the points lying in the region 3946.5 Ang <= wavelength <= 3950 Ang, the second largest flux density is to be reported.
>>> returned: 284.4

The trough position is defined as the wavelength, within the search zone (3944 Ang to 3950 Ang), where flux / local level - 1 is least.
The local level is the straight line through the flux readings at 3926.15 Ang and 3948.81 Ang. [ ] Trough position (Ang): 3948.81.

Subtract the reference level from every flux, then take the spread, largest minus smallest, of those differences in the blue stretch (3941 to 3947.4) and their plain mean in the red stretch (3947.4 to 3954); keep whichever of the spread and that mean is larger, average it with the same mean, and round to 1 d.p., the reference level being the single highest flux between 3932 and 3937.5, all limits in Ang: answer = 23.9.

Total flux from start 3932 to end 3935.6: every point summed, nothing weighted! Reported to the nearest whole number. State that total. 1015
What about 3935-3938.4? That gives 1042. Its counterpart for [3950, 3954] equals 1146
